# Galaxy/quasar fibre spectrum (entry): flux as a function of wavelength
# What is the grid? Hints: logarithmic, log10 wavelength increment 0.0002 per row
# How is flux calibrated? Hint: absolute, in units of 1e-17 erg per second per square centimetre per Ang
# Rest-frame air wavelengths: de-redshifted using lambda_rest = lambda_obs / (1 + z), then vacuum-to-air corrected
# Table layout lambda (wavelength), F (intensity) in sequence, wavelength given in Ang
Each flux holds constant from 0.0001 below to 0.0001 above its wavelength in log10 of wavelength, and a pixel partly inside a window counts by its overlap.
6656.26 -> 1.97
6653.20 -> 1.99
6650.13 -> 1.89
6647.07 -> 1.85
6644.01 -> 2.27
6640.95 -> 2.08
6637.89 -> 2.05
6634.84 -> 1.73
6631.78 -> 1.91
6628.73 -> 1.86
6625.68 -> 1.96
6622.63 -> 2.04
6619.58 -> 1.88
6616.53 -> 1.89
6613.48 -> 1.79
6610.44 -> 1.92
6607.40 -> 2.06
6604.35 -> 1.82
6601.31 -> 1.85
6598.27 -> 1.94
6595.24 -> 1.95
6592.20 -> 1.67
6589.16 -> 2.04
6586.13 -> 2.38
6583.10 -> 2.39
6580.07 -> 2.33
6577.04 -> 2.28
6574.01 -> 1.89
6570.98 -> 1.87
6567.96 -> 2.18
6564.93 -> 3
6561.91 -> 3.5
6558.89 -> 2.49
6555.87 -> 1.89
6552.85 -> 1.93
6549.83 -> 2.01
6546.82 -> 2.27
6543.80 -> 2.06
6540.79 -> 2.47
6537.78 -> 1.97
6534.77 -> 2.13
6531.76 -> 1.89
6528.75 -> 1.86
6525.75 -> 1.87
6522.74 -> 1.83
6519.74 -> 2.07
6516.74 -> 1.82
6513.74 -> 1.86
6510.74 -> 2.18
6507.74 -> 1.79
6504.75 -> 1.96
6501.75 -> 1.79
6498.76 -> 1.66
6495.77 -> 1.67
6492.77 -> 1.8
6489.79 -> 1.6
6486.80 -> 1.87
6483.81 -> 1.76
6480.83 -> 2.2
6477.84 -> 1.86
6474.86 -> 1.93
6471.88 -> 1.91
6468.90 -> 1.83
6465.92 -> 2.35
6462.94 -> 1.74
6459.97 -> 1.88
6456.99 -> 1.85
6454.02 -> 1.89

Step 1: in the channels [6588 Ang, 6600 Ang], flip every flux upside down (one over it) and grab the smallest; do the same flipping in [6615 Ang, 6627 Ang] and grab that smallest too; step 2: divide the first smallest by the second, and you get 1.00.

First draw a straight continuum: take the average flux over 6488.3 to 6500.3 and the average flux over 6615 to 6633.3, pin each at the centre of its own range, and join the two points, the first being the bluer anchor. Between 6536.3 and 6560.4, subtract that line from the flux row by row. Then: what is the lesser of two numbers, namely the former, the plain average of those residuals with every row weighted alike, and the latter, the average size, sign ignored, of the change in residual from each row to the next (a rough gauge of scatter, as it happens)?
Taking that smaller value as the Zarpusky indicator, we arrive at 0.30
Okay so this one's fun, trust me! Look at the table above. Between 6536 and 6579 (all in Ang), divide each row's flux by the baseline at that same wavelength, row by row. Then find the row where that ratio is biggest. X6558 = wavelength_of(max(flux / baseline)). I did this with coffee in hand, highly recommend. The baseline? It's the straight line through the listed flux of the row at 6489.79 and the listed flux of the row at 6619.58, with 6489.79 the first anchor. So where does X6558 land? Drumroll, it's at 6561.91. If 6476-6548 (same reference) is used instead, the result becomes 6540.79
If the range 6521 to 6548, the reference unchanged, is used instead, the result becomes 6540.79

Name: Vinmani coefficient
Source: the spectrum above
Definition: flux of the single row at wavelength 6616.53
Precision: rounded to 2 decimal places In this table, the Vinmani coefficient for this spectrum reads 1.89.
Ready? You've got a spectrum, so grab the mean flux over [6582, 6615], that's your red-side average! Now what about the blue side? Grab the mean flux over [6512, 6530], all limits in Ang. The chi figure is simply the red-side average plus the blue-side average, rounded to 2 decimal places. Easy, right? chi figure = 3.87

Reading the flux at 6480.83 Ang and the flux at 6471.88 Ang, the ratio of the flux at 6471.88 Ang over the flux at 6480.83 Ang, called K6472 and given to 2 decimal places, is 0.87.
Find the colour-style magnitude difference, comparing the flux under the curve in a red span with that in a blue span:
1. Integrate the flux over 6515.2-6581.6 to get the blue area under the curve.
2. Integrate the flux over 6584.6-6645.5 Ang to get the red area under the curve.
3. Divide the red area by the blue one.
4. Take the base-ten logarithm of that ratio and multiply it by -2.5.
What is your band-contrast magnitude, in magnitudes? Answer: 0.20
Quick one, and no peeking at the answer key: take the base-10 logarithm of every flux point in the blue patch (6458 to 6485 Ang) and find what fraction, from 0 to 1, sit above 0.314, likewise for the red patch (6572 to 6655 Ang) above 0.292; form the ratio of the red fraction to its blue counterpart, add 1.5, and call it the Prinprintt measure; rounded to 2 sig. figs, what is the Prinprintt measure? 3.5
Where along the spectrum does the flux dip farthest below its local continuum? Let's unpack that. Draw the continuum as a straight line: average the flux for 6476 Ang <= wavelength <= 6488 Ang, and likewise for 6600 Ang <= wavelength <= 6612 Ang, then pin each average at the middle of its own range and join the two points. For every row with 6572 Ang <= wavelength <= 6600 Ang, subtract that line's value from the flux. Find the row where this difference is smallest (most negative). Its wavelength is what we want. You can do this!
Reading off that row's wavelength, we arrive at 6592.20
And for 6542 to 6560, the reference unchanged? 6555.87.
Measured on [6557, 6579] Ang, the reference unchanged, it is 6570.98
